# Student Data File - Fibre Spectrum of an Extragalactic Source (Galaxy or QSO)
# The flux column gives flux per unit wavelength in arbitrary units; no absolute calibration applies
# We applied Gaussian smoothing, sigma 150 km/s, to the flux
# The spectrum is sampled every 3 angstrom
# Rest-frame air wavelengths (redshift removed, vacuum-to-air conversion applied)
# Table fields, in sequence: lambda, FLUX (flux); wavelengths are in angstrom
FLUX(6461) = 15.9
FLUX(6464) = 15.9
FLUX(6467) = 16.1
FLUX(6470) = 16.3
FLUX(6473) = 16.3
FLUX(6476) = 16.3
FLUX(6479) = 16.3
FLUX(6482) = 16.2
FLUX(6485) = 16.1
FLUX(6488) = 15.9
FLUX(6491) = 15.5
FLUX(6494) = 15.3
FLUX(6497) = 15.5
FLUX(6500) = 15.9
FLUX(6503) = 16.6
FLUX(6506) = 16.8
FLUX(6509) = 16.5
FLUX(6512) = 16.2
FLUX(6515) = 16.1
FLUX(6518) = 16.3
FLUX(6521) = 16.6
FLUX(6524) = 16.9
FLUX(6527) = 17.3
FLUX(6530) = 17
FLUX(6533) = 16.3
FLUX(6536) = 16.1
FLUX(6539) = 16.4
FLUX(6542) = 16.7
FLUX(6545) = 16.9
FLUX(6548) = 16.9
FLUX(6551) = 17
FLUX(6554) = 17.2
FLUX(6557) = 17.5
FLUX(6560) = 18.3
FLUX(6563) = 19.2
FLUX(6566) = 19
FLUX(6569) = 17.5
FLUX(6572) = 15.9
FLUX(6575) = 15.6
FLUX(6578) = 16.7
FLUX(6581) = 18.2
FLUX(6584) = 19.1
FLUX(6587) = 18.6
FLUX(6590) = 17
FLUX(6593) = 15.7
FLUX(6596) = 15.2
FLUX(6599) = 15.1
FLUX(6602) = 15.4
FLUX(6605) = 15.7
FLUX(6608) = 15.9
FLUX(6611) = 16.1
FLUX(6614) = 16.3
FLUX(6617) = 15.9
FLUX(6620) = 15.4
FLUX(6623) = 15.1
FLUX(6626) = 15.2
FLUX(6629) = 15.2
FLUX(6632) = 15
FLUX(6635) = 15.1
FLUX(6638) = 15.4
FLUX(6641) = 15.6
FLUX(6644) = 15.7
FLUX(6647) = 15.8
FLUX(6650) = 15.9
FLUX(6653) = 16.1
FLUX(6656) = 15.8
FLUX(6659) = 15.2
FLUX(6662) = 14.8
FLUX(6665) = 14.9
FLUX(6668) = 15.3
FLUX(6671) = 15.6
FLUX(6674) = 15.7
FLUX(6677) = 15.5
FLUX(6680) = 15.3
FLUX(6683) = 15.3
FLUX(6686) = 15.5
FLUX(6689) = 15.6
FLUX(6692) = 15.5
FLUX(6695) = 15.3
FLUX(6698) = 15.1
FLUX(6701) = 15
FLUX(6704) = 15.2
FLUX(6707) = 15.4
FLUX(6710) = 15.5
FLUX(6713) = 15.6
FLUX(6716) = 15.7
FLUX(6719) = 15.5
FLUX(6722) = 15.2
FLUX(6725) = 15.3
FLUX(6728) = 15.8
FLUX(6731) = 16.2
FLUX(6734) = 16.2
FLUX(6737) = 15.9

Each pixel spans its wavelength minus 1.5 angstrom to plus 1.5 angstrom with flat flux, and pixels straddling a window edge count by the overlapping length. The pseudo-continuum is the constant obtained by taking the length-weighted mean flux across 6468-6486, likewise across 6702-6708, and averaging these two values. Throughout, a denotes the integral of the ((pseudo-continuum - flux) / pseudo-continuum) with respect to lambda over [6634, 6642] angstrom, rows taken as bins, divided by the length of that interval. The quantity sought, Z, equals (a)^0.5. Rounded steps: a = 0.025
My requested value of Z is 0.16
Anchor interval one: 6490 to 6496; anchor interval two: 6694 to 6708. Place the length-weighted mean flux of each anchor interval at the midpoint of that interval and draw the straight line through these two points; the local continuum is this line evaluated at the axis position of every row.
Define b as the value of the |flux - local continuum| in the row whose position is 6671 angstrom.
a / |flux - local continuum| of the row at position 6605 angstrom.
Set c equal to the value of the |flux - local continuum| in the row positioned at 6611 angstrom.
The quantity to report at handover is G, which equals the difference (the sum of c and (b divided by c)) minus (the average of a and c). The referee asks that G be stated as 0.7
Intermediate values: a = 0.41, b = 0.38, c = 0.82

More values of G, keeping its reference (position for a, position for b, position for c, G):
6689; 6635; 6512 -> 0.4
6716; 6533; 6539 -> 1.2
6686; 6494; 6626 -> 1.4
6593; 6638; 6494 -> 1.3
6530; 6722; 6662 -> -0.5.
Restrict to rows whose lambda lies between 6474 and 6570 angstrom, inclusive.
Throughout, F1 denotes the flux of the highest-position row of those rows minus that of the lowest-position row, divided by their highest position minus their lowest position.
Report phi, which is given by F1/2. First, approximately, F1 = 0.013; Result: 0.006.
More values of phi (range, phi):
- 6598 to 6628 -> 0.002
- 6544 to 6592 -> 0.001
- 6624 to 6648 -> 0.014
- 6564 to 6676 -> -0.015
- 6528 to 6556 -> 0.004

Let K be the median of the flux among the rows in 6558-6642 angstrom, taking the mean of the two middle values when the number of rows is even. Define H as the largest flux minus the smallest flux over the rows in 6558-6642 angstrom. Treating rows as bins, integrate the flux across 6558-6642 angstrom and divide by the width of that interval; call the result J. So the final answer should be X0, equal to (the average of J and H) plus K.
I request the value 26.1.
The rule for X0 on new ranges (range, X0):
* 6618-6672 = 23.7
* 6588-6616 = 24.6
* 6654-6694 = 23.7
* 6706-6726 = 23.5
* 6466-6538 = 25.4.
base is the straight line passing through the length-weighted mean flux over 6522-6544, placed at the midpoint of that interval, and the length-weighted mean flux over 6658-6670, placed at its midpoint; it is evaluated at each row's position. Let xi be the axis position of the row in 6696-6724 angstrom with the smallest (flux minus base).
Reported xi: 6701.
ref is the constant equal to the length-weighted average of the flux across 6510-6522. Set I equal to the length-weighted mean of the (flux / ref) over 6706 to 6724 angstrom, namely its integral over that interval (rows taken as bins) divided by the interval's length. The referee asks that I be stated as 0.95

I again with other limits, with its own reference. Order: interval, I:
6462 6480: 0.99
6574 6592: 1.08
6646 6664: 0.96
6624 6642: 0.93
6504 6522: 1.01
